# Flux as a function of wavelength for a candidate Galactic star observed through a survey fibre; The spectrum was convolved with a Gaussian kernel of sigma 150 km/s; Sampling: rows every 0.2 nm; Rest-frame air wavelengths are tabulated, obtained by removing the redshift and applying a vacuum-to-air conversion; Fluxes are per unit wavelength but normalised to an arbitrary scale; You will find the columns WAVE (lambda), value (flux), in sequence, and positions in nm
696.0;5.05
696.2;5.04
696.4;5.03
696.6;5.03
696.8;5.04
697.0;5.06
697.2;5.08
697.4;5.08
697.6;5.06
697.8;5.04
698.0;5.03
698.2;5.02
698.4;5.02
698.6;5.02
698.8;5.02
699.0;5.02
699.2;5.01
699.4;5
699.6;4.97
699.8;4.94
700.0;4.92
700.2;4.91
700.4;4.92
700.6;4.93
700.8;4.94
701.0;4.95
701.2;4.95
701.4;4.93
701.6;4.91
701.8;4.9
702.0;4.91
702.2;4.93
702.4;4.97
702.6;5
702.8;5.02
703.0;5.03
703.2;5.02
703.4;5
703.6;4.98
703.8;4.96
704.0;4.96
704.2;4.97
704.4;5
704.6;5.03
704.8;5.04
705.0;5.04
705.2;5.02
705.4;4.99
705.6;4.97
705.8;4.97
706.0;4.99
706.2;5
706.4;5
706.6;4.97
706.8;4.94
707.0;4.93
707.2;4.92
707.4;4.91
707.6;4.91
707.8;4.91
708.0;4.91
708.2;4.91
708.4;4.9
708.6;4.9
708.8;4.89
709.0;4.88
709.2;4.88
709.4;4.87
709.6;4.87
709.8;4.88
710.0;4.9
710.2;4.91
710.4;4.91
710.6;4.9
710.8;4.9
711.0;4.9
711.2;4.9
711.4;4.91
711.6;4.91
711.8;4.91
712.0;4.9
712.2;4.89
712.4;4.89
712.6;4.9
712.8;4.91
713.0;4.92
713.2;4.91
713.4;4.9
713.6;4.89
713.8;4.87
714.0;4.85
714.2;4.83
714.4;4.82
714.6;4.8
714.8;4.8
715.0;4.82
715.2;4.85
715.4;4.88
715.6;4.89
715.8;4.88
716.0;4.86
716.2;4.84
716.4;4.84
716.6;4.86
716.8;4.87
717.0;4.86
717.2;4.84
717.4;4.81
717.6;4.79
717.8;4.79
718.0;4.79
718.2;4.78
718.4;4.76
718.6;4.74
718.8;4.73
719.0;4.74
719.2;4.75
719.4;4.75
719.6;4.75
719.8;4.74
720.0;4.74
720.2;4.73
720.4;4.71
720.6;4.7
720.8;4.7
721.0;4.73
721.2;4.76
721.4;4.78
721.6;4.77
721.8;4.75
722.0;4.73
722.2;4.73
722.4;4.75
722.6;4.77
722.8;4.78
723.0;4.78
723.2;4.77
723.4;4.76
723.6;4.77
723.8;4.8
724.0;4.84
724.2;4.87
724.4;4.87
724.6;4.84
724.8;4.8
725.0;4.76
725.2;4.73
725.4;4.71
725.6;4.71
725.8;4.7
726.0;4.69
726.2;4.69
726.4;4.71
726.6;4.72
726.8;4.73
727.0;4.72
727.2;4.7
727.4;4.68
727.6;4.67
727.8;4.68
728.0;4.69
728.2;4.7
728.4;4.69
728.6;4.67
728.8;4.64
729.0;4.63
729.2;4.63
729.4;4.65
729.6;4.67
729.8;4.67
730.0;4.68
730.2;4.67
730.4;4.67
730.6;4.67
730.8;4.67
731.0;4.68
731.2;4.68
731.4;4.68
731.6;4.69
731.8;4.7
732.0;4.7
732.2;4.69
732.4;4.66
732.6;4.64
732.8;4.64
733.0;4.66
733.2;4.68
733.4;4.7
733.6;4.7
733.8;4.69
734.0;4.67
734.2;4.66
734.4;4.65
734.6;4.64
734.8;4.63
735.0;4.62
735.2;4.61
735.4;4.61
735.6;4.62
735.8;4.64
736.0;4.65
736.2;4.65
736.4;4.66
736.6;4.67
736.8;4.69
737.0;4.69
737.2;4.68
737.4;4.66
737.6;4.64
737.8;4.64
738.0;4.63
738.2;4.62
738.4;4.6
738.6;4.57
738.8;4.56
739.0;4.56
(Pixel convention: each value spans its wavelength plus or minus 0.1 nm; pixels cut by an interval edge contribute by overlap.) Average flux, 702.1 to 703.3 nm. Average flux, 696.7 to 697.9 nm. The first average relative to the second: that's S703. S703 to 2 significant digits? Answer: 0.99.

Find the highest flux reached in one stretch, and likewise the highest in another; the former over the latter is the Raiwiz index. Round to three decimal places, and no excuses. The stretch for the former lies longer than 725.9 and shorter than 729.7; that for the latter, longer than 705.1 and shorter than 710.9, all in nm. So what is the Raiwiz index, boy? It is 0.942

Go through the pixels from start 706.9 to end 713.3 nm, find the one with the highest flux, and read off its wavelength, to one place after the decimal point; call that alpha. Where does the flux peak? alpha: 707.0 nm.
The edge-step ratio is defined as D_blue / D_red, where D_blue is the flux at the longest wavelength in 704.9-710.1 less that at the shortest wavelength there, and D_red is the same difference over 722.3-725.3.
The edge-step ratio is 7.0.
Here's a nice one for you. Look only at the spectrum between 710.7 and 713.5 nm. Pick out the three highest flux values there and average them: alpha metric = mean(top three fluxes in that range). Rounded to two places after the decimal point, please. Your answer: 4.91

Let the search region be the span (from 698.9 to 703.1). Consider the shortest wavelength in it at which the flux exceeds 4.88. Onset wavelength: 699.0 nm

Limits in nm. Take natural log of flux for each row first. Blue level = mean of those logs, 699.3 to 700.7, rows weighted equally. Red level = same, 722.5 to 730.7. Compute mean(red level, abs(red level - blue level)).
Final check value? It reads 0.799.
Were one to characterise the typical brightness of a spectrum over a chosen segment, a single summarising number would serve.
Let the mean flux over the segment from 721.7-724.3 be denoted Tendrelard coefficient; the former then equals 4.78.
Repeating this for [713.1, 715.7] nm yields 4.85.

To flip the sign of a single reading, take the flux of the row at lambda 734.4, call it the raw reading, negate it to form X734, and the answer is -4.65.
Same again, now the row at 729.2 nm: -4.63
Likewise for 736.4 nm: -4.66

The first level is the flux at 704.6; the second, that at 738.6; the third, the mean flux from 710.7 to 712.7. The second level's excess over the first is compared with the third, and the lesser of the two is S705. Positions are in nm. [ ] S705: -0.460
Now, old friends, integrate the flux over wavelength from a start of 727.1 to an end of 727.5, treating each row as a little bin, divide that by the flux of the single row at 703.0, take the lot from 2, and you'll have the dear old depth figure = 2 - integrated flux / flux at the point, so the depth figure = 1.63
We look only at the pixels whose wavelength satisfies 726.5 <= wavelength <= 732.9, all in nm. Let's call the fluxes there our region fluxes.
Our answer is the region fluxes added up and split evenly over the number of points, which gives 4.68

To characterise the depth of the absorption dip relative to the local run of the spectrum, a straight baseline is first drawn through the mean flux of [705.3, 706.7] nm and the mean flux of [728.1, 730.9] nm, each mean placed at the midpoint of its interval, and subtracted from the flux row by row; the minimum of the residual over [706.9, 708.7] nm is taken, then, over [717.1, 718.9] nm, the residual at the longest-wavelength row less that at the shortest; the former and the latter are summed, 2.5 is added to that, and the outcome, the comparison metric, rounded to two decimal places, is 2.36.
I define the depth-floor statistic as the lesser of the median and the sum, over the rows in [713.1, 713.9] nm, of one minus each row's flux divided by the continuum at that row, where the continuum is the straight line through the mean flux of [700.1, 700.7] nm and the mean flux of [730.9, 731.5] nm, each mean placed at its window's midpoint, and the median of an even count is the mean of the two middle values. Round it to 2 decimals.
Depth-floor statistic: -0.06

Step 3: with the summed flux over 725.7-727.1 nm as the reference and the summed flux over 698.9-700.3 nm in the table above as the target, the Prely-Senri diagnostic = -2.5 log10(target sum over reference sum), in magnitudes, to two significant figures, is -0.058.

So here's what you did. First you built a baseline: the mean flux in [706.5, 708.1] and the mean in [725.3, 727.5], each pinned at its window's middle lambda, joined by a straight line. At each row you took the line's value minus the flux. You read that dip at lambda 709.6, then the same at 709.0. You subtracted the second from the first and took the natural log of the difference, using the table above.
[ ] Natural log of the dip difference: -5.8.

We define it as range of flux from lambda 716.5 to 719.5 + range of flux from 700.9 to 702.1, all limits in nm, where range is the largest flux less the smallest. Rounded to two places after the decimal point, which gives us 0.19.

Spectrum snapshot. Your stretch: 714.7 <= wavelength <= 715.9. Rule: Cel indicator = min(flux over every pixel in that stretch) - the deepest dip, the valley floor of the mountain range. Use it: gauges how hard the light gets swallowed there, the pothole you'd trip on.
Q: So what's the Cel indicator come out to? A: 4.8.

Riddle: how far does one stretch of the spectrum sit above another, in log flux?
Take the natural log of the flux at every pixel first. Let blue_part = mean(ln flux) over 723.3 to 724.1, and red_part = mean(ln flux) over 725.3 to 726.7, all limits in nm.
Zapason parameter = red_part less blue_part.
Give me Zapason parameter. -0.019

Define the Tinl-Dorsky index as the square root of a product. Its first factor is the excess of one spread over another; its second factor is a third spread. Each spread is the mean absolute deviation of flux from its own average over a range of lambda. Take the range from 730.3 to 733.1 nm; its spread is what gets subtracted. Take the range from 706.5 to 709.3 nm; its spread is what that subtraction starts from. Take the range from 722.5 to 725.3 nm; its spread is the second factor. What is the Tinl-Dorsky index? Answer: 0.007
